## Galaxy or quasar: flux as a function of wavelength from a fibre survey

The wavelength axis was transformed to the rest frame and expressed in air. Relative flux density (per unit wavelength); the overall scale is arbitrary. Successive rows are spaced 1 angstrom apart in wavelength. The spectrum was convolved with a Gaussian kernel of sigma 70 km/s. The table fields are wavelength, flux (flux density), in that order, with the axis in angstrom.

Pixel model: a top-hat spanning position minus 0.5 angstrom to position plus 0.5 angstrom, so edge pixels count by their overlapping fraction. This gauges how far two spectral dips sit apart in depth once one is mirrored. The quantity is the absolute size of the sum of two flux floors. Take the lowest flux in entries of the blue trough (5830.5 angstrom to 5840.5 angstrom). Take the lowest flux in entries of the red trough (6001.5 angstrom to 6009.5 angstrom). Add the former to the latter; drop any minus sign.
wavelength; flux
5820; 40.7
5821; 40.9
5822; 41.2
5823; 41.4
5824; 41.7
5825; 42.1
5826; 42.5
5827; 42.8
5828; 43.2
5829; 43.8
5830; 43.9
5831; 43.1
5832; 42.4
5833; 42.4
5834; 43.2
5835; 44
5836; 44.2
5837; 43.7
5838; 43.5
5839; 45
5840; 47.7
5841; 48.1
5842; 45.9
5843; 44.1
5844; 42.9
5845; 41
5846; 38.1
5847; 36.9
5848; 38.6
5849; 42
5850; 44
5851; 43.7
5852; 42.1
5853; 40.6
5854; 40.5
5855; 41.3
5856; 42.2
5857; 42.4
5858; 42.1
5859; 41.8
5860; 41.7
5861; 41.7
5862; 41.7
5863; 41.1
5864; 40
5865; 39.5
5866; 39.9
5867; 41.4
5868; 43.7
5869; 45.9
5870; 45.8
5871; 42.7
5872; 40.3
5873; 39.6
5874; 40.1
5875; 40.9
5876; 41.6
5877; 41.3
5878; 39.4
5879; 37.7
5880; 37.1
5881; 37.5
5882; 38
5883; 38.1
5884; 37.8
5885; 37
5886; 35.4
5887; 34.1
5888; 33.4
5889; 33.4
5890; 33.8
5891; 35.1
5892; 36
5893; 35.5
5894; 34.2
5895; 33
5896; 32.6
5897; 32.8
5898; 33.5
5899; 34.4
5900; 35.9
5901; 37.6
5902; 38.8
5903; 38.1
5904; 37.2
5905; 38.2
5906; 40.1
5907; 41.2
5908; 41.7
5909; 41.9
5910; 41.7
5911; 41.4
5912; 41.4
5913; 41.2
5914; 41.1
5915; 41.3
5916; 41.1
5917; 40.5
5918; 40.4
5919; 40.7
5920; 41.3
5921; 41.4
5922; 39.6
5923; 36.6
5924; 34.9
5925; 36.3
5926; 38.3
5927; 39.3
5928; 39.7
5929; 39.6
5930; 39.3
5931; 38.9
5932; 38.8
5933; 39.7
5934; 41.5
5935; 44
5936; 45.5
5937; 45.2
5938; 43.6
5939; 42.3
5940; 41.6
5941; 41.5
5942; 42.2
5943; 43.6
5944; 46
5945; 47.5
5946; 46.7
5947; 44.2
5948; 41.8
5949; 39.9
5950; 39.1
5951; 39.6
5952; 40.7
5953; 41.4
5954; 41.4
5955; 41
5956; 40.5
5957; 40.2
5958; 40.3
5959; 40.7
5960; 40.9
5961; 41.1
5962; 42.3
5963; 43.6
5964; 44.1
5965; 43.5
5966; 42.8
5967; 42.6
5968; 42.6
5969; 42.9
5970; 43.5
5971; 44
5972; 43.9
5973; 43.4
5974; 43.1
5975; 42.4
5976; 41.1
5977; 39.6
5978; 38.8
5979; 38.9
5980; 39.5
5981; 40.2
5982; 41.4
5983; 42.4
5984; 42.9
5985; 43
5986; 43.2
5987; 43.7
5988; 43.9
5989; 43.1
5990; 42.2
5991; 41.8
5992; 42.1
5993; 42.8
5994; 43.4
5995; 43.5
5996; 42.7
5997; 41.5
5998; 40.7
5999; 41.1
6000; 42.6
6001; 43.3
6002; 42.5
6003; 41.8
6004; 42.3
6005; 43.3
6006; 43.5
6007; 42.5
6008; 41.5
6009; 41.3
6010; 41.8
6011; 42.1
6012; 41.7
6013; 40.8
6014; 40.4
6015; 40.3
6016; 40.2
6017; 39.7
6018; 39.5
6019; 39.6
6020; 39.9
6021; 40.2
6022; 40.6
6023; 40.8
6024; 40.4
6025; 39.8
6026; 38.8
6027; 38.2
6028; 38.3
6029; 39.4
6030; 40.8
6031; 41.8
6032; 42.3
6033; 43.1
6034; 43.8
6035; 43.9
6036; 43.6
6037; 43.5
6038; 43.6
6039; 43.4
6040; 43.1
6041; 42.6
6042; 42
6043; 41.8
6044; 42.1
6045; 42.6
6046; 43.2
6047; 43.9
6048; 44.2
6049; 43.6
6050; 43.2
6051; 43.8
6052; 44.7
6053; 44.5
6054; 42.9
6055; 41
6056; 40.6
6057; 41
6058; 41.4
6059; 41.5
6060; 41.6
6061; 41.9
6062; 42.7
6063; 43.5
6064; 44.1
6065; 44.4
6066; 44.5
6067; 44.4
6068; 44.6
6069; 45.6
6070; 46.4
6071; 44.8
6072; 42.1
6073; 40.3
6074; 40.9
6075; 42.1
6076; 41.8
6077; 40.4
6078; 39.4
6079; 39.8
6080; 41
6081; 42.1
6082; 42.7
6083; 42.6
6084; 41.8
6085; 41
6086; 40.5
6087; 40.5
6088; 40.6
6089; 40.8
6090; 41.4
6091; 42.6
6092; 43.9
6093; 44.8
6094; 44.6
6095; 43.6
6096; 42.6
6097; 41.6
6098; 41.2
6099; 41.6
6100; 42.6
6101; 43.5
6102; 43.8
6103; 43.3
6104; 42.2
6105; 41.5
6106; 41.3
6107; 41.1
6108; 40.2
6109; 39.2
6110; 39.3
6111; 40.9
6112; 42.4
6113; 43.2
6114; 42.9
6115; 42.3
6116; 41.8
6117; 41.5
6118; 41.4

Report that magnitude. 84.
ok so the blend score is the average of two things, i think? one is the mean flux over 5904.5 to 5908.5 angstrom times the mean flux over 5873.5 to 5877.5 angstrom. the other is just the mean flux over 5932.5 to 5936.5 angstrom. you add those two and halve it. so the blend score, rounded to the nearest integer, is 847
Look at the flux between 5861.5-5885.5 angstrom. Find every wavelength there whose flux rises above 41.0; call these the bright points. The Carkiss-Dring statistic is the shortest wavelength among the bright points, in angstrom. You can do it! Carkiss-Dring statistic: 5862 angstrom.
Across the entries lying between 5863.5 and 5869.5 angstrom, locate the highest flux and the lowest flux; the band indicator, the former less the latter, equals 6.4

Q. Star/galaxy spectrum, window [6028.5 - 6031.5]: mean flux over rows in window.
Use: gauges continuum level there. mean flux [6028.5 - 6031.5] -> 40.7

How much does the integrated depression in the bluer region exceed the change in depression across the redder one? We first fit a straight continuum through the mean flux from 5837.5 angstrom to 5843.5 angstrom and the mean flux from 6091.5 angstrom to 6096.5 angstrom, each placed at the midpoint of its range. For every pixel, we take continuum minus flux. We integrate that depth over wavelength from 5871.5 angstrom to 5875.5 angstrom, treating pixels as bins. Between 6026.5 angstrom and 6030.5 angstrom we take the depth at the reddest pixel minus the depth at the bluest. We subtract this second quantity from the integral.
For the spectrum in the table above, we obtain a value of 24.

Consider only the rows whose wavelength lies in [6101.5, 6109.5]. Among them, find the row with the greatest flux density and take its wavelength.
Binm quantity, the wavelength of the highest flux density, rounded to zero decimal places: 6102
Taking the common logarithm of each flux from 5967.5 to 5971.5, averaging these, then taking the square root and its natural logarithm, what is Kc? 0.246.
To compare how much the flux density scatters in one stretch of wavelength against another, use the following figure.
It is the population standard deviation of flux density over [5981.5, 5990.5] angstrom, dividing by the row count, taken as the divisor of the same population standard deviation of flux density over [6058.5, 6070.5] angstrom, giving 2.1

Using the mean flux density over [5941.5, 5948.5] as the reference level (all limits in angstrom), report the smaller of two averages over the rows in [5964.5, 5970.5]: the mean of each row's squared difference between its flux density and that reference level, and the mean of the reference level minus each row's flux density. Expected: 1.6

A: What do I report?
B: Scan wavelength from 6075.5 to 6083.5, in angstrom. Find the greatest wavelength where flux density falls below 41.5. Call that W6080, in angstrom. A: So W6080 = 6080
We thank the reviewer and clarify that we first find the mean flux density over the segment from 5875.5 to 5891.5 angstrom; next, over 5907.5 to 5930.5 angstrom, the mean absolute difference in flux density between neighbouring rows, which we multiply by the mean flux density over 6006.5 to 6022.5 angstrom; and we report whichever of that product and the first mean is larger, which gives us 36.9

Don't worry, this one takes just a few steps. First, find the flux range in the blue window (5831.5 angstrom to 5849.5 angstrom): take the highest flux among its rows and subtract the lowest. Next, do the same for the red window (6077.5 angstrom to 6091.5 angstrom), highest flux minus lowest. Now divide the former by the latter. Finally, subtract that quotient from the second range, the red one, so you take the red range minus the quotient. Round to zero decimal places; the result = 0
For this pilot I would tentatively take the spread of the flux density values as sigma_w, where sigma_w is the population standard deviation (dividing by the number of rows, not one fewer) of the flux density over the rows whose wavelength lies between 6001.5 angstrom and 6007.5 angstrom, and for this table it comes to 0.58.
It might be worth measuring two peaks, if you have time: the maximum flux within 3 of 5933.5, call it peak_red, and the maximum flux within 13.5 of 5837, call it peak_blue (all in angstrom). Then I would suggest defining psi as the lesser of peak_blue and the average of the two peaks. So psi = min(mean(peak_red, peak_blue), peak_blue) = 46.8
